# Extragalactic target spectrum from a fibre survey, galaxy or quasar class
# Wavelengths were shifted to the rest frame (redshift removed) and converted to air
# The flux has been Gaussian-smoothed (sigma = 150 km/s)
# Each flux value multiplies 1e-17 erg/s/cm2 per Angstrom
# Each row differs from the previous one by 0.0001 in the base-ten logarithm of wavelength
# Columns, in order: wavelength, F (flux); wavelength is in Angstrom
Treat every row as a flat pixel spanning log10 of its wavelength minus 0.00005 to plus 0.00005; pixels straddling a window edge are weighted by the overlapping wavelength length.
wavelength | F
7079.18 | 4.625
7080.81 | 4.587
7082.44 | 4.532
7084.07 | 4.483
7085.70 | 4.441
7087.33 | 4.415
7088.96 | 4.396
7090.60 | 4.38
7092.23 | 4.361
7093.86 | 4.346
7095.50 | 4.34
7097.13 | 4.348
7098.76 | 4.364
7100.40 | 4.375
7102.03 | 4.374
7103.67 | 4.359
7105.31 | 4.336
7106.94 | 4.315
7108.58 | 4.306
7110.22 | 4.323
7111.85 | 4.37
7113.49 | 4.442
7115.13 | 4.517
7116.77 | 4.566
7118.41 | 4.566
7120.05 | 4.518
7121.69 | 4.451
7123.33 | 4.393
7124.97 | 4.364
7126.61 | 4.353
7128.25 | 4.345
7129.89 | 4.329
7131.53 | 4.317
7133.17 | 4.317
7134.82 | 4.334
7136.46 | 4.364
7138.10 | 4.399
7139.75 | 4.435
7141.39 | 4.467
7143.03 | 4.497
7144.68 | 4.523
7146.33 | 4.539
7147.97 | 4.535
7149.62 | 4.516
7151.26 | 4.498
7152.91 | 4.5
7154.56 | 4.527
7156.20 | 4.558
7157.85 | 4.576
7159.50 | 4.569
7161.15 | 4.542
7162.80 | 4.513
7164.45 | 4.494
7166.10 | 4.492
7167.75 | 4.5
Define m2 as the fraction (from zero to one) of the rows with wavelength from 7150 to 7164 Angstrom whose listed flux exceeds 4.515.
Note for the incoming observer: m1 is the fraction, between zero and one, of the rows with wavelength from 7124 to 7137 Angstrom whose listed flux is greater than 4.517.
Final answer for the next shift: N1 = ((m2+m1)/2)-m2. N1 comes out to -0.31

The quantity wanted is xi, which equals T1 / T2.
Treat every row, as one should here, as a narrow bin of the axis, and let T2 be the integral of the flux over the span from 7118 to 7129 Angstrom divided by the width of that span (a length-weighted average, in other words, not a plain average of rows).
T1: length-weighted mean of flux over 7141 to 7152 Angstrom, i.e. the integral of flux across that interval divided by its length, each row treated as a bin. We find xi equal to 1.02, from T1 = 4.51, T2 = 4.42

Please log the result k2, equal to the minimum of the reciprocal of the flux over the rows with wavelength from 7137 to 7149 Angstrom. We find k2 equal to 0.220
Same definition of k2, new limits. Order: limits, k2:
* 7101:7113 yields 0.229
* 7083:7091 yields 0.223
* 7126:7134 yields 0.230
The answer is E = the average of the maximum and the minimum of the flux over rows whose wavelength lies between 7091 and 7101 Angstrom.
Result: 4.36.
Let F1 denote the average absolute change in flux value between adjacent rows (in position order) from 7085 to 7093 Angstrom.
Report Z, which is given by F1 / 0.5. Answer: 0.040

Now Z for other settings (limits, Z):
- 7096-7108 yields 0.029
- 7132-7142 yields 0.060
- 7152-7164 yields 0.046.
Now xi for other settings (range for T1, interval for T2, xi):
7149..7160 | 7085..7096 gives 1.04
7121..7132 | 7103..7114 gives 1.00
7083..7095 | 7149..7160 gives 0.97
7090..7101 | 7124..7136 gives 1.00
